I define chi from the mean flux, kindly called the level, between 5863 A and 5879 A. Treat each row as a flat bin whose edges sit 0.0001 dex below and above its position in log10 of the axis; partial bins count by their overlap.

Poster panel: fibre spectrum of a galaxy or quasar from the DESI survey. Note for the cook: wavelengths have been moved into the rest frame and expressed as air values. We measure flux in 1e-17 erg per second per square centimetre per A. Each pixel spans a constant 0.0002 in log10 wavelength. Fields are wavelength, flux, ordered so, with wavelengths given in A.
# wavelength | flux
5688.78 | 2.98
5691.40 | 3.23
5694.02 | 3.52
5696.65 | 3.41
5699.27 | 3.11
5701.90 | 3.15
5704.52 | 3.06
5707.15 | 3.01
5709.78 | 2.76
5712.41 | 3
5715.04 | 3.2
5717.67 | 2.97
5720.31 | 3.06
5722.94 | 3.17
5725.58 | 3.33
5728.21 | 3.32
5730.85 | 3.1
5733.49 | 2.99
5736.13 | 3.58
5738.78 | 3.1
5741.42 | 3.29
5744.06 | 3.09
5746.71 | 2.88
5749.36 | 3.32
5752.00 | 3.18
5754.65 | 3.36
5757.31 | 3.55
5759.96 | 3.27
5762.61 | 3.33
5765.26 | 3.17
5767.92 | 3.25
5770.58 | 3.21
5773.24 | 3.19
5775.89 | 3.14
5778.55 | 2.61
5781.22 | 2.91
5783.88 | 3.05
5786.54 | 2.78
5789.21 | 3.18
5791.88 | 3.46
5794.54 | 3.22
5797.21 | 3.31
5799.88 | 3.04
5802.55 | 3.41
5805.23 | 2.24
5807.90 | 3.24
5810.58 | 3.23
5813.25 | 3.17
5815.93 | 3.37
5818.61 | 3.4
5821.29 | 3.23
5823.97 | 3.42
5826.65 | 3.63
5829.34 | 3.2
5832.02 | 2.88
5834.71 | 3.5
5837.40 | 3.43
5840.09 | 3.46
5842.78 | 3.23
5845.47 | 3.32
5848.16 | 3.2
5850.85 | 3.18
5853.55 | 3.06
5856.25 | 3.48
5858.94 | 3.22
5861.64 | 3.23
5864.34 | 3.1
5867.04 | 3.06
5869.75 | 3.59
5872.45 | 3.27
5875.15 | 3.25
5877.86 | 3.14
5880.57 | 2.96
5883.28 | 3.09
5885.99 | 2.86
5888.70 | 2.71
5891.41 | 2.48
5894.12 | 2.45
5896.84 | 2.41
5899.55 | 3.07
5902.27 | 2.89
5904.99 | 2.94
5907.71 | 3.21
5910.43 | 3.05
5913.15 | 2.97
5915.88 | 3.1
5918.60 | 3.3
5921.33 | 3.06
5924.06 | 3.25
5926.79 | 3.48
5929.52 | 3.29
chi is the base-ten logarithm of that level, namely 0.510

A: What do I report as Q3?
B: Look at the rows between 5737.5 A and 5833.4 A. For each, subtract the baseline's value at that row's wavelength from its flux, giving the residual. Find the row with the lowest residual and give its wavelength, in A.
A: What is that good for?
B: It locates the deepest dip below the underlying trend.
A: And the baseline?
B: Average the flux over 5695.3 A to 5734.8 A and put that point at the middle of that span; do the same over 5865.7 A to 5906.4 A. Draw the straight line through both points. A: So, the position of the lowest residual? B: 5805.23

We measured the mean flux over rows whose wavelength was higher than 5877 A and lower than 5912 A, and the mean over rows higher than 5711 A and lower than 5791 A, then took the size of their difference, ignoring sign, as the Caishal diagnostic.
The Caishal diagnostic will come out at 0.29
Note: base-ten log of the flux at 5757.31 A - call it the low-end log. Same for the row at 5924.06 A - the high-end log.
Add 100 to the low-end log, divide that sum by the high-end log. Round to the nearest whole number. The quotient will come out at 196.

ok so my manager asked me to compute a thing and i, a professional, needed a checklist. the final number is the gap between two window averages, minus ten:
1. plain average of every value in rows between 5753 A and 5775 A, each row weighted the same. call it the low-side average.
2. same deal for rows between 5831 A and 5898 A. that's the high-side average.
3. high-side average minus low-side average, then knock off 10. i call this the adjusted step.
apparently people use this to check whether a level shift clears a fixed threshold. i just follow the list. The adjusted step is -10.2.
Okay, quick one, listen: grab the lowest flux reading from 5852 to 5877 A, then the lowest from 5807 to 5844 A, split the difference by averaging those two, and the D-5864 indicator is 2.97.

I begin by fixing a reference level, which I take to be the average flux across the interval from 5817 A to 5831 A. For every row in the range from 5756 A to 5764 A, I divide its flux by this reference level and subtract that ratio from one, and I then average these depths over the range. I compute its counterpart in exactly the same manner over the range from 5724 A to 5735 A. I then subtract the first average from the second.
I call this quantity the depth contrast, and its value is 0.06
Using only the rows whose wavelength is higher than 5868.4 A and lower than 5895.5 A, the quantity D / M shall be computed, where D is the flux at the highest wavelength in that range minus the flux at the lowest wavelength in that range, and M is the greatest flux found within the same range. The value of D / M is -0.32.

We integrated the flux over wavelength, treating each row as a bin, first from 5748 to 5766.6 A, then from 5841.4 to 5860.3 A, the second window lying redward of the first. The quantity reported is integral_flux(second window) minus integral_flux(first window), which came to 0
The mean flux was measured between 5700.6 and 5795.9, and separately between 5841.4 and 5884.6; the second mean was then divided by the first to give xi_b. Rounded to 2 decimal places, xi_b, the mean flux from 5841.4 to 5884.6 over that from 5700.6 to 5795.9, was 1.02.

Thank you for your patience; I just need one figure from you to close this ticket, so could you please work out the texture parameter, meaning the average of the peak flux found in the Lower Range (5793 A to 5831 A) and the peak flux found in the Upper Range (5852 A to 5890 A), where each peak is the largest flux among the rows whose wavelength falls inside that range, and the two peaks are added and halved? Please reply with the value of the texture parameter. 3.61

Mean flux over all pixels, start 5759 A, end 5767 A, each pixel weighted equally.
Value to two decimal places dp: 3.26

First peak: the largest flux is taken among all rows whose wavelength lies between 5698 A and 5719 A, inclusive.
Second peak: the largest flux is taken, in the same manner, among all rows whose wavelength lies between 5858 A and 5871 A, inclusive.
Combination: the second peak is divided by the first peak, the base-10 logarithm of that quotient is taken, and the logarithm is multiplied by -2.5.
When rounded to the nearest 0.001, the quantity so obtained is -0.125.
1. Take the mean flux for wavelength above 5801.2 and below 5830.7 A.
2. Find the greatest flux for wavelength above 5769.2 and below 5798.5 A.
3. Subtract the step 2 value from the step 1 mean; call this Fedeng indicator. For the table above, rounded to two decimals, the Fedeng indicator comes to -0.23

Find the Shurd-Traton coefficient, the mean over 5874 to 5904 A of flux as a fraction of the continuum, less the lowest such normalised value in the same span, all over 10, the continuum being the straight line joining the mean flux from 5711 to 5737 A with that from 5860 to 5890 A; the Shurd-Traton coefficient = 0.014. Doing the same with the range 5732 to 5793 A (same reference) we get 0.018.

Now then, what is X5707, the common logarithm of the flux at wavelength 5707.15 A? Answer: 0.479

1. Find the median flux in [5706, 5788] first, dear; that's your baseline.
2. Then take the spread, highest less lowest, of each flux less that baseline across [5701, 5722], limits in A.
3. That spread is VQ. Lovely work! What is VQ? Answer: 0.4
